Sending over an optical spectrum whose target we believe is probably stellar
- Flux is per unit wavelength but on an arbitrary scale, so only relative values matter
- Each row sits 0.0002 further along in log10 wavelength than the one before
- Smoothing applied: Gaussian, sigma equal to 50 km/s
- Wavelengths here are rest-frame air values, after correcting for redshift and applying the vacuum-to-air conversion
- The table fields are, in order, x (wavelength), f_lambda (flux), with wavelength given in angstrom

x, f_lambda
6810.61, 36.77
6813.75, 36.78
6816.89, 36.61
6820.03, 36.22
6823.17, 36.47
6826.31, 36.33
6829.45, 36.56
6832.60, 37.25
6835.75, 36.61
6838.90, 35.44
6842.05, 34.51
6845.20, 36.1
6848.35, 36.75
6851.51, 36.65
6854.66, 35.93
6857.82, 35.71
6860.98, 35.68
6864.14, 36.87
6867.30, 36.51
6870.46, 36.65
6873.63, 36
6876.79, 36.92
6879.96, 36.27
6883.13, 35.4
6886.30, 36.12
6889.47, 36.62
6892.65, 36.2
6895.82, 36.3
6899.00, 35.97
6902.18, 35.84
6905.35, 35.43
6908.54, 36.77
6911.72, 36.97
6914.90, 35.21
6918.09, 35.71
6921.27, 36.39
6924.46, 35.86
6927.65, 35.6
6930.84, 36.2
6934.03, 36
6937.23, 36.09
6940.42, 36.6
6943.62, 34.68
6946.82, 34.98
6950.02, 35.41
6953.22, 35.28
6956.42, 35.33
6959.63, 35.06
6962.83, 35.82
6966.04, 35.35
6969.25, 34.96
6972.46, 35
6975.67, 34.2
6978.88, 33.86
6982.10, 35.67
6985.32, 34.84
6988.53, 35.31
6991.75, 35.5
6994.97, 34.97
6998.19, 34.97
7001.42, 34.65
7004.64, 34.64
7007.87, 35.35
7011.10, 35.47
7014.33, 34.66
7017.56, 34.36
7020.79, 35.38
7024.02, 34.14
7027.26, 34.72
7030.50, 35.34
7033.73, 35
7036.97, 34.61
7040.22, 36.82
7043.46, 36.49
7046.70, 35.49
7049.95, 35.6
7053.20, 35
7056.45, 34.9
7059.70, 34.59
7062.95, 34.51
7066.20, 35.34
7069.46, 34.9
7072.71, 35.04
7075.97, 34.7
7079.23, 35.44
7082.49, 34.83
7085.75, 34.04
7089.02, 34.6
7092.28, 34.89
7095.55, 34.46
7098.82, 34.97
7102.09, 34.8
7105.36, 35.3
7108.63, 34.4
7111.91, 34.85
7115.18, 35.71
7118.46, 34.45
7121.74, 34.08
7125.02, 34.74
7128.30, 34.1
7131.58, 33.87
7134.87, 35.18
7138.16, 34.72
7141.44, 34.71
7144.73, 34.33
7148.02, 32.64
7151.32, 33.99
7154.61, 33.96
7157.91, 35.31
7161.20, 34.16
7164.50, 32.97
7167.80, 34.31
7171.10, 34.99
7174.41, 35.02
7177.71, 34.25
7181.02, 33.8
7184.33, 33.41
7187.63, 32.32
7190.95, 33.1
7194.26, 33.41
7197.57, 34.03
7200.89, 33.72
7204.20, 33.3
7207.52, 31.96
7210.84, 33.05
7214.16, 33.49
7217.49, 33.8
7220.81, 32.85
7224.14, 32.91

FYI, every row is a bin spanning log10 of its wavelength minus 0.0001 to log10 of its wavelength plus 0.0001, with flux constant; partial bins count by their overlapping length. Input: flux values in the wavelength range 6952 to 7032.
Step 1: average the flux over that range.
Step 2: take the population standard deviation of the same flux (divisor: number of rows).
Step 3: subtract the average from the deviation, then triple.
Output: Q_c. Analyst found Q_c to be -104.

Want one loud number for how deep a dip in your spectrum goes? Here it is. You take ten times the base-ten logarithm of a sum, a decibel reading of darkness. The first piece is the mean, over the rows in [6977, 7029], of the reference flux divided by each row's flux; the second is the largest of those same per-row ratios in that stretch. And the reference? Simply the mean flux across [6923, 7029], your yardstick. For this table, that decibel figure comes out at 3.11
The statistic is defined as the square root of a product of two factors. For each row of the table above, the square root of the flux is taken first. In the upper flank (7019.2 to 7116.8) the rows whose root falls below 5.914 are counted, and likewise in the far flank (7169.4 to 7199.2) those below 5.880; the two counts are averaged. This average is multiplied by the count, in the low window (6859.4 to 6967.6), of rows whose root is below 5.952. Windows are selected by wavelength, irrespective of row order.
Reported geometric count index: 10.4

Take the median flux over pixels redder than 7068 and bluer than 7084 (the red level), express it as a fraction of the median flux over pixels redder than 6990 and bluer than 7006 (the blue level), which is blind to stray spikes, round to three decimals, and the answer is 0.998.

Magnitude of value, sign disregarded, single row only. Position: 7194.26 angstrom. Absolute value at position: 33.4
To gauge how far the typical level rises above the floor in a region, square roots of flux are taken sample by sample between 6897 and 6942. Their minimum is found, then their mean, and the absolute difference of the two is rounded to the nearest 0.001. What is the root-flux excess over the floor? 0.070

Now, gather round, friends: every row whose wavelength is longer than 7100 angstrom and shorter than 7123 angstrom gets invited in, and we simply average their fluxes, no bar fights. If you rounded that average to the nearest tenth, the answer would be 34.8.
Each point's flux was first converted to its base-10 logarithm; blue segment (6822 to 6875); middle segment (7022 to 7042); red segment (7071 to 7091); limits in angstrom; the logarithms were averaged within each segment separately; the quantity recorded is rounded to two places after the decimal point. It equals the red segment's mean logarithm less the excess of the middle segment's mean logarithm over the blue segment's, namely 1.56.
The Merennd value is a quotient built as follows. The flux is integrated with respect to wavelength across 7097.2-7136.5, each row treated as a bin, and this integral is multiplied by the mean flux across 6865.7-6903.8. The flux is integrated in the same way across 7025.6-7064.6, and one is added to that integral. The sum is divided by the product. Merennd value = 0.0278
